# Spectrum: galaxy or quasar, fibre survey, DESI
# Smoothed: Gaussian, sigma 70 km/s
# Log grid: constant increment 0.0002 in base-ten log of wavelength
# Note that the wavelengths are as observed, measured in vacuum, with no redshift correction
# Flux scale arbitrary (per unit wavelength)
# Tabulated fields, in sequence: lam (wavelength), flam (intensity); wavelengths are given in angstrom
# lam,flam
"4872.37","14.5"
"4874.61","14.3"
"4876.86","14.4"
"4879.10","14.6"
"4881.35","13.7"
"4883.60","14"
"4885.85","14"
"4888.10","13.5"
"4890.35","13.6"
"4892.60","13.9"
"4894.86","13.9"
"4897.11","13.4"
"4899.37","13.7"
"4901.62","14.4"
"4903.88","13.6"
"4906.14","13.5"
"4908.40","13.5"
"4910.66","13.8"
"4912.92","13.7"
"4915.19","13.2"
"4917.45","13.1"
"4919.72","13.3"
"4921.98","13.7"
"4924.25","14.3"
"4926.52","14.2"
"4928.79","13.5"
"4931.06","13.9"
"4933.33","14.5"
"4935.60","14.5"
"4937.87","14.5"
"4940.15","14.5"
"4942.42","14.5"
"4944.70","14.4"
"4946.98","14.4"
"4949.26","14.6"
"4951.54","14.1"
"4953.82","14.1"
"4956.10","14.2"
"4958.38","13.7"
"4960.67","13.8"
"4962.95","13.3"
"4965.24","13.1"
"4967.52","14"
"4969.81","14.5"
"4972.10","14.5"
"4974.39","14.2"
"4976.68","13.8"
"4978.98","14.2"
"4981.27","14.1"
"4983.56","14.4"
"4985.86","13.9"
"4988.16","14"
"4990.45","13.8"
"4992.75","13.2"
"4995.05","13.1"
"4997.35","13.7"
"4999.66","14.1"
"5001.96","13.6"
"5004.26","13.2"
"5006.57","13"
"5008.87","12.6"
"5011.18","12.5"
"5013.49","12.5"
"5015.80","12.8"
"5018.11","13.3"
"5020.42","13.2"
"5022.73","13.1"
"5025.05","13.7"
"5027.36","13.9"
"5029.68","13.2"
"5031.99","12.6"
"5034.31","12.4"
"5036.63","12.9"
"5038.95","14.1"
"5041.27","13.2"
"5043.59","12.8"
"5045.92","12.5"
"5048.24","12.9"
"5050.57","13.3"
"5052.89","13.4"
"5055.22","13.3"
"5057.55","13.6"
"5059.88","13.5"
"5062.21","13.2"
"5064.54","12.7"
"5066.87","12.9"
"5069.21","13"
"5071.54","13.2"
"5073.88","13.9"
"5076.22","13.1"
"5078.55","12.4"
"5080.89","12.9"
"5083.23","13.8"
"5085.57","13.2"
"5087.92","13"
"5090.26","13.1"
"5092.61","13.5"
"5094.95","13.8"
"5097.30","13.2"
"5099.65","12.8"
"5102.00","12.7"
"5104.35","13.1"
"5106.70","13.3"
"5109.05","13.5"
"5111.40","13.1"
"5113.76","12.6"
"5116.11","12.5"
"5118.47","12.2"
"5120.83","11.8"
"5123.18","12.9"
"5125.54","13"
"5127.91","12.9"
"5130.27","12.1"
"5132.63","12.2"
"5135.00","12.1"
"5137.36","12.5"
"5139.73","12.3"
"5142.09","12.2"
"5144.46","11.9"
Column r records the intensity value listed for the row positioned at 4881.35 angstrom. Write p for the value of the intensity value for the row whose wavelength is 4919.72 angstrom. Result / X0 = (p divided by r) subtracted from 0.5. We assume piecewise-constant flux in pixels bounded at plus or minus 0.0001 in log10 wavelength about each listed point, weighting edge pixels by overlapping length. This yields -0.47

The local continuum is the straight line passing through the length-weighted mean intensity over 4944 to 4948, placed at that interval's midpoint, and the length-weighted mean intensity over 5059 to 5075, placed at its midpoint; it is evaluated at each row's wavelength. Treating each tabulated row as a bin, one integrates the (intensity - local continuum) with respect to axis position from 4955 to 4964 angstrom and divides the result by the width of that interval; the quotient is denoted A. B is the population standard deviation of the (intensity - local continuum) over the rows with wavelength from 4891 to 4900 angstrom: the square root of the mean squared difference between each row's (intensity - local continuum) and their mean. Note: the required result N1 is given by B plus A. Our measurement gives -0.31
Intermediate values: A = -0.51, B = 0.19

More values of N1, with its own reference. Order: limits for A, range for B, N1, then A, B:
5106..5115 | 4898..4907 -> 0.69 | 0.35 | 0.34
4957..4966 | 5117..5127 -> -0.21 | -0.73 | 0.52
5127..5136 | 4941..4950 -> -0.15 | -0.24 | 0.10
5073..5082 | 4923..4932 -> 0.26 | -0.04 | 0.29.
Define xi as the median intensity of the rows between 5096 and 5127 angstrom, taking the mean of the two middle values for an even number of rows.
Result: 12.9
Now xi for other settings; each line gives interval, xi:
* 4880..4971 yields 13.9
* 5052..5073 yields 13.2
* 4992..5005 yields 13.4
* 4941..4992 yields 14.1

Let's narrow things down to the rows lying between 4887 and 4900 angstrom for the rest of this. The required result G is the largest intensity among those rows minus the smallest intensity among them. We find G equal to 0.5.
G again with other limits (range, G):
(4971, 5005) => 1.4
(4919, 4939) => 1.2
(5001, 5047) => 1.7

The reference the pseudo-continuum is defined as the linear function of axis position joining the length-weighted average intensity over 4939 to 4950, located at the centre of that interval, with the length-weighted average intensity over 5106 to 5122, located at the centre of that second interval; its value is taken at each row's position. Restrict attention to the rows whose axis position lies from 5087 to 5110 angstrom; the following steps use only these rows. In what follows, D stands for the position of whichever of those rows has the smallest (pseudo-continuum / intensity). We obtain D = 5094.95 angstrom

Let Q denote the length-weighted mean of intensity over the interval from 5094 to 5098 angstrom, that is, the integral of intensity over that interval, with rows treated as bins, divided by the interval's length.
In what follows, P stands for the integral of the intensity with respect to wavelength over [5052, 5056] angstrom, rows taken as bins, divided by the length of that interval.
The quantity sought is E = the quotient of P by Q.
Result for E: 0.99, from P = 13.3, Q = 13.5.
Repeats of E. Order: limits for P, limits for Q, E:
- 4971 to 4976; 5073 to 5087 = 1.08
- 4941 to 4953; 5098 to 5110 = 1.10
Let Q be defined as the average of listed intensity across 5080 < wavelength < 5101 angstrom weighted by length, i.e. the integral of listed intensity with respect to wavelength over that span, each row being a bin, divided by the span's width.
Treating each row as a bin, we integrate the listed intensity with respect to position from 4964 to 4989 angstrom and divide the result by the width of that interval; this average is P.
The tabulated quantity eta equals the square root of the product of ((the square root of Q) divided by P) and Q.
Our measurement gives 1.85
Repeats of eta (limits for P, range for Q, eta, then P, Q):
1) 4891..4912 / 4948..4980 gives 1.95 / 13.74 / 14.0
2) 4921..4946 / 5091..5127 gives 1.81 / 14.23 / 12.9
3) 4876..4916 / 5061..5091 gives 1.85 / 13.80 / 13.1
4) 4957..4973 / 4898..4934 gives 1.92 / 13.84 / 13.7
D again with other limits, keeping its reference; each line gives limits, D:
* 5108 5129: 5109.05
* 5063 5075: 5073.88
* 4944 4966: 4949.26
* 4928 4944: 4942.42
